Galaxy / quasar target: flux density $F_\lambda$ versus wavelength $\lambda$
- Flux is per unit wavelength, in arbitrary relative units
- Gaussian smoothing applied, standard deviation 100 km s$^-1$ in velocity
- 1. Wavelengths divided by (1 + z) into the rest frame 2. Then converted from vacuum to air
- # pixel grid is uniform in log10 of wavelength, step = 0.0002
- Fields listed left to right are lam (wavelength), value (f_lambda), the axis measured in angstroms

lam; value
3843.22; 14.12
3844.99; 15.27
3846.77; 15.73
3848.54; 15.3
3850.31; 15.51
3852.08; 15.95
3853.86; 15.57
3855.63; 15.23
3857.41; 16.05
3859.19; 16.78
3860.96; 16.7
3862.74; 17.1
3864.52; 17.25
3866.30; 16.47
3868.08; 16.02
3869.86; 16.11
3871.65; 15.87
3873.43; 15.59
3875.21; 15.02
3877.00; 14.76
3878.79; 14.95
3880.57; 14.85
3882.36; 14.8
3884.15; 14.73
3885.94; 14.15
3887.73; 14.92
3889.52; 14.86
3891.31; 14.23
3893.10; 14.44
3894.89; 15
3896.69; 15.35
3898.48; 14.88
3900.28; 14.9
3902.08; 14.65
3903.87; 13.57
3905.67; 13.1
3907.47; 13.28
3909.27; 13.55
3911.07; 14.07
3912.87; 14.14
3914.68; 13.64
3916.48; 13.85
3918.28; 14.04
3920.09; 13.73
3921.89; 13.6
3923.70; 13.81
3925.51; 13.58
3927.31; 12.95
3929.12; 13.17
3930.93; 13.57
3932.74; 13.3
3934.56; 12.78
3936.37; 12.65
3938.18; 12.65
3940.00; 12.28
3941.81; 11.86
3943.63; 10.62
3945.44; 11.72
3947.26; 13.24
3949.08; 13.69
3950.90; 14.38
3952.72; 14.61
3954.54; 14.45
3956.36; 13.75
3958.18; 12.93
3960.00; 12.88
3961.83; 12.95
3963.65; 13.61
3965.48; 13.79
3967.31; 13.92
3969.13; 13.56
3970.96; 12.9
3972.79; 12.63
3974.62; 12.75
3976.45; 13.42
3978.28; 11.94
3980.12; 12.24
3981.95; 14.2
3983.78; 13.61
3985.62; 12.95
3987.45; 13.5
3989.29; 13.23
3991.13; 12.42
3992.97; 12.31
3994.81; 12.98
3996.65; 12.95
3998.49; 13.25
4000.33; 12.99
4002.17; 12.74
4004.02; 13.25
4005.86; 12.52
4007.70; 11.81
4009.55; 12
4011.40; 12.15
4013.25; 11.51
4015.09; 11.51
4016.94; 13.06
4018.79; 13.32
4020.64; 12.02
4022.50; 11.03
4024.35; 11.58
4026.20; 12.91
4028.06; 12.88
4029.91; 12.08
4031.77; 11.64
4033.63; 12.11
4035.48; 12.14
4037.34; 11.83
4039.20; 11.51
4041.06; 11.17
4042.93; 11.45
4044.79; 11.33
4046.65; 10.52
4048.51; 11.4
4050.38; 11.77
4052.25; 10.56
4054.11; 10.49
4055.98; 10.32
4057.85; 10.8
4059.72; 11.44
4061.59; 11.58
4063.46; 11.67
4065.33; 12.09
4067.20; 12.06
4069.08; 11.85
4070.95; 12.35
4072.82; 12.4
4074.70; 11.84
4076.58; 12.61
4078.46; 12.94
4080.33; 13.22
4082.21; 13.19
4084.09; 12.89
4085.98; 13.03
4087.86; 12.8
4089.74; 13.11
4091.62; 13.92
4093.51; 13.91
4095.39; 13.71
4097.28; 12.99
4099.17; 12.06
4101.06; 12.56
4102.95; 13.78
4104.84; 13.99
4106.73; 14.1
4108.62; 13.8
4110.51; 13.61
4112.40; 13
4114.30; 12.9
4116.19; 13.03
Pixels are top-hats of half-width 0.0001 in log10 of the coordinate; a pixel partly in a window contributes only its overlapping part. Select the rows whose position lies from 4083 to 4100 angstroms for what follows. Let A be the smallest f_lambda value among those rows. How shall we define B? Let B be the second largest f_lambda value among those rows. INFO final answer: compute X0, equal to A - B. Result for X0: -1.85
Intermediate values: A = 12.06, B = 13.91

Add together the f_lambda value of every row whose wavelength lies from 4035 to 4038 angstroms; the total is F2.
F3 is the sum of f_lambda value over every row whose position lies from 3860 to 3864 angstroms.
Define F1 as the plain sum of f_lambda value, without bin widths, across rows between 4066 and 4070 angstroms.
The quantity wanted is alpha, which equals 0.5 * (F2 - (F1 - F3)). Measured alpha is 16.9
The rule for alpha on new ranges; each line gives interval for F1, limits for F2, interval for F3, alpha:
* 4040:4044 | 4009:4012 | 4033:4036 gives 12.9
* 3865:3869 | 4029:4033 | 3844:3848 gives 11.1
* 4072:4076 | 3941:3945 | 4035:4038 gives 11.1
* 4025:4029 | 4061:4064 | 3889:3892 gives 13.3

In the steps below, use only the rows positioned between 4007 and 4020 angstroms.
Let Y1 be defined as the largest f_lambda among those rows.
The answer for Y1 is 13.32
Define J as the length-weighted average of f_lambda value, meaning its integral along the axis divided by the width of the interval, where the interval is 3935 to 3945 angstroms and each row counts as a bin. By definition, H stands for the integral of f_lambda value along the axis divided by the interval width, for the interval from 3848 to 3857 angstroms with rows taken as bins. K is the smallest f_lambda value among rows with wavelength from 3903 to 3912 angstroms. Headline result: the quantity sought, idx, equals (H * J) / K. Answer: 14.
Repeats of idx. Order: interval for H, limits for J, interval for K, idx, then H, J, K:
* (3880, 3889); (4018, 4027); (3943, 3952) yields 17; 14.7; 12.1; 10.62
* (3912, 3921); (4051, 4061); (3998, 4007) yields 12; 13.9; 10.8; 12.52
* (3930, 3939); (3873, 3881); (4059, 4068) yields 17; 13.0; 15.0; 11.44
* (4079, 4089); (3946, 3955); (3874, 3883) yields 12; 13.0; 14.0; 14.76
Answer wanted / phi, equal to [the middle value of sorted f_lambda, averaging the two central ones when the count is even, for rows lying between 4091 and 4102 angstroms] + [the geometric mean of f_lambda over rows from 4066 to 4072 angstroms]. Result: 25.4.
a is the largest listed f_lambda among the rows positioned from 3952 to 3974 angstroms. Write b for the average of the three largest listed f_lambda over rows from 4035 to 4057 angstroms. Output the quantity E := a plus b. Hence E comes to 26.5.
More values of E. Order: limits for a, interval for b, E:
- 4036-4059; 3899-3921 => 26.4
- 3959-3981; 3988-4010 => 27.2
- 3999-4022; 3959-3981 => 27.1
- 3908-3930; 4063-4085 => 27.3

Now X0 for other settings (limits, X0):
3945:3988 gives -2.73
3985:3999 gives -0.94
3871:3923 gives -2.49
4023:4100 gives -3.59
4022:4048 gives -2.36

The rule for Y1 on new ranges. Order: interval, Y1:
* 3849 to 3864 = 17.1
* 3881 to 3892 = 14.92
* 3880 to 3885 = 14.85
